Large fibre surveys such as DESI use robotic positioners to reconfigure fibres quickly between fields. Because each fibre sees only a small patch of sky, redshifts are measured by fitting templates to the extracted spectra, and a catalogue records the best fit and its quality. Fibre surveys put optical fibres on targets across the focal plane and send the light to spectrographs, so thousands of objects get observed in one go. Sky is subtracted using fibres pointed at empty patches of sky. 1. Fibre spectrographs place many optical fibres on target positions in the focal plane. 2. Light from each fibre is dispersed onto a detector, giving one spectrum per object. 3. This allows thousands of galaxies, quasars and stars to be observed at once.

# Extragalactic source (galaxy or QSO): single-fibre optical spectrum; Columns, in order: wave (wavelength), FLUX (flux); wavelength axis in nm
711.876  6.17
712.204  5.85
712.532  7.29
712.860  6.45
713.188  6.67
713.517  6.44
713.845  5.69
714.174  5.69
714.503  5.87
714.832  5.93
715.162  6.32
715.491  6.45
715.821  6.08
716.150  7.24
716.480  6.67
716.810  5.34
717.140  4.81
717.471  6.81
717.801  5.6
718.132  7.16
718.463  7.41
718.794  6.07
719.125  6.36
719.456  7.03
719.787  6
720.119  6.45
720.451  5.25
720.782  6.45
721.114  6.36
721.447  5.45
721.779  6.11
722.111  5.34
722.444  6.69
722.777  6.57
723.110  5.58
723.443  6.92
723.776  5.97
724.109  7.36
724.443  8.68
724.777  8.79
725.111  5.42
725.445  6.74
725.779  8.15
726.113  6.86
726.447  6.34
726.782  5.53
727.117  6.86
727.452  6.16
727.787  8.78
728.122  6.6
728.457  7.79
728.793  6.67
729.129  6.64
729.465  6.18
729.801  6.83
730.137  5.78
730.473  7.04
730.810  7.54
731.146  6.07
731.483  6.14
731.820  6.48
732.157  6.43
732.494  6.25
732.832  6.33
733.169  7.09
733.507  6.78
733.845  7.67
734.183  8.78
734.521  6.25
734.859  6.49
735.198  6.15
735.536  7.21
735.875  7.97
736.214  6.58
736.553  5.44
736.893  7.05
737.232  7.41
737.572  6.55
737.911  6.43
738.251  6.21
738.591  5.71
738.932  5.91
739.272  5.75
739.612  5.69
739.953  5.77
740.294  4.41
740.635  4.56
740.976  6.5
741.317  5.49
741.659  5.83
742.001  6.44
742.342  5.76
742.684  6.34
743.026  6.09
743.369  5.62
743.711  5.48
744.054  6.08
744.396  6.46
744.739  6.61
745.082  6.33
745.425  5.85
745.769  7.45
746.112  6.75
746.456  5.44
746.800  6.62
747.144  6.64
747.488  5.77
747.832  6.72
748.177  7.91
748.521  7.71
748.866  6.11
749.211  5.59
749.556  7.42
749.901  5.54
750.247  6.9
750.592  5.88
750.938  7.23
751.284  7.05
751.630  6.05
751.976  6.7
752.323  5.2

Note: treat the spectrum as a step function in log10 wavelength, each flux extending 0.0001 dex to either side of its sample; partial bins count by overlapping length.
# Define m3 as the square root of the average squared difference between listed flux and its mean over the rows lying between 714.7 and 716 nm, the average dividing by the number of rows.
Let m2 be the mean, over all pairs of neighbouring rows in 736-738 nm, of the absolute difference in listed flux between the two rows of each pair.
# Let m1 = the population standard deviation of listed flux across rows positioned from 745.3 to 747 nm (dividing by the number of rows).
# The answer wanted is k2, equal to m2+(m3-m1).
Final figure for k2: 0.3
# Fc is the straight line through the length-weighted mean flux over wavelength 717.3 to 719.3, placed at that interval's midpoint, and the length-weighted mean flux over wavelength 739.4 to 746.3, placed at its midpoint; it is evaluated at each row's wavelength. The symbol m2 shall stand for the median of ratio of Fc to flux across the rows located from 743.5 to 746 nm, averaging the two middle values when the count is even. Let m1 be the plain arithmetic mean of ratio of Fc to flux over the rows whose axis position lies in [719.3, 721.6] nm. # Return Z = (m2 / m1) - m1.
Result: -0.20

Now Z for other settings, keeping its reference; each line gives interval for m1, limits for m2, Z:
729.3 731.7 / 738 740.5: 0.11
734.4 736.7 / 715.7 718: 0.21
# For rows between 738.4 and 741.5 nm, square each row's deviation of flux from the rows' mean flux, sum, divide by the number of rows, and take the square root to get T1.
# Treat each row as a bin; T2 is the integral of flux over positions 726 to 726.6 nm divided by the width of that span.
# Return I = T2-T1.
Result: 6.0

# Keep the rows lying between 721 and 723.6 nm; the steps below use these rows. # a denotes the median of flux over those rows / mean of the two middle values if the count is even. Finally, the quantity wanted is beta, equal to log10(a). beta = 0.795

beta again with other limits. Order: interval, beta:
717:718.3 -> 0.793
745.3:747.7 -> 0.821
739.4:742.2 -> 0.758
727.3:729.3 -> 0.823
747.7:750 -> 0.827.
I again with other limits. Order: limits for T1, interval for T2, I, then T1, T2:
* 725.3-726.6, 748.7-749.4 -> 5.2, 0.68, 5.9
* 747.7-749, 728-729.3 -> 6.2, 0.73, 6.9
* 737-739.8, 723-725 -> 6.7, 0.55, 7.2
